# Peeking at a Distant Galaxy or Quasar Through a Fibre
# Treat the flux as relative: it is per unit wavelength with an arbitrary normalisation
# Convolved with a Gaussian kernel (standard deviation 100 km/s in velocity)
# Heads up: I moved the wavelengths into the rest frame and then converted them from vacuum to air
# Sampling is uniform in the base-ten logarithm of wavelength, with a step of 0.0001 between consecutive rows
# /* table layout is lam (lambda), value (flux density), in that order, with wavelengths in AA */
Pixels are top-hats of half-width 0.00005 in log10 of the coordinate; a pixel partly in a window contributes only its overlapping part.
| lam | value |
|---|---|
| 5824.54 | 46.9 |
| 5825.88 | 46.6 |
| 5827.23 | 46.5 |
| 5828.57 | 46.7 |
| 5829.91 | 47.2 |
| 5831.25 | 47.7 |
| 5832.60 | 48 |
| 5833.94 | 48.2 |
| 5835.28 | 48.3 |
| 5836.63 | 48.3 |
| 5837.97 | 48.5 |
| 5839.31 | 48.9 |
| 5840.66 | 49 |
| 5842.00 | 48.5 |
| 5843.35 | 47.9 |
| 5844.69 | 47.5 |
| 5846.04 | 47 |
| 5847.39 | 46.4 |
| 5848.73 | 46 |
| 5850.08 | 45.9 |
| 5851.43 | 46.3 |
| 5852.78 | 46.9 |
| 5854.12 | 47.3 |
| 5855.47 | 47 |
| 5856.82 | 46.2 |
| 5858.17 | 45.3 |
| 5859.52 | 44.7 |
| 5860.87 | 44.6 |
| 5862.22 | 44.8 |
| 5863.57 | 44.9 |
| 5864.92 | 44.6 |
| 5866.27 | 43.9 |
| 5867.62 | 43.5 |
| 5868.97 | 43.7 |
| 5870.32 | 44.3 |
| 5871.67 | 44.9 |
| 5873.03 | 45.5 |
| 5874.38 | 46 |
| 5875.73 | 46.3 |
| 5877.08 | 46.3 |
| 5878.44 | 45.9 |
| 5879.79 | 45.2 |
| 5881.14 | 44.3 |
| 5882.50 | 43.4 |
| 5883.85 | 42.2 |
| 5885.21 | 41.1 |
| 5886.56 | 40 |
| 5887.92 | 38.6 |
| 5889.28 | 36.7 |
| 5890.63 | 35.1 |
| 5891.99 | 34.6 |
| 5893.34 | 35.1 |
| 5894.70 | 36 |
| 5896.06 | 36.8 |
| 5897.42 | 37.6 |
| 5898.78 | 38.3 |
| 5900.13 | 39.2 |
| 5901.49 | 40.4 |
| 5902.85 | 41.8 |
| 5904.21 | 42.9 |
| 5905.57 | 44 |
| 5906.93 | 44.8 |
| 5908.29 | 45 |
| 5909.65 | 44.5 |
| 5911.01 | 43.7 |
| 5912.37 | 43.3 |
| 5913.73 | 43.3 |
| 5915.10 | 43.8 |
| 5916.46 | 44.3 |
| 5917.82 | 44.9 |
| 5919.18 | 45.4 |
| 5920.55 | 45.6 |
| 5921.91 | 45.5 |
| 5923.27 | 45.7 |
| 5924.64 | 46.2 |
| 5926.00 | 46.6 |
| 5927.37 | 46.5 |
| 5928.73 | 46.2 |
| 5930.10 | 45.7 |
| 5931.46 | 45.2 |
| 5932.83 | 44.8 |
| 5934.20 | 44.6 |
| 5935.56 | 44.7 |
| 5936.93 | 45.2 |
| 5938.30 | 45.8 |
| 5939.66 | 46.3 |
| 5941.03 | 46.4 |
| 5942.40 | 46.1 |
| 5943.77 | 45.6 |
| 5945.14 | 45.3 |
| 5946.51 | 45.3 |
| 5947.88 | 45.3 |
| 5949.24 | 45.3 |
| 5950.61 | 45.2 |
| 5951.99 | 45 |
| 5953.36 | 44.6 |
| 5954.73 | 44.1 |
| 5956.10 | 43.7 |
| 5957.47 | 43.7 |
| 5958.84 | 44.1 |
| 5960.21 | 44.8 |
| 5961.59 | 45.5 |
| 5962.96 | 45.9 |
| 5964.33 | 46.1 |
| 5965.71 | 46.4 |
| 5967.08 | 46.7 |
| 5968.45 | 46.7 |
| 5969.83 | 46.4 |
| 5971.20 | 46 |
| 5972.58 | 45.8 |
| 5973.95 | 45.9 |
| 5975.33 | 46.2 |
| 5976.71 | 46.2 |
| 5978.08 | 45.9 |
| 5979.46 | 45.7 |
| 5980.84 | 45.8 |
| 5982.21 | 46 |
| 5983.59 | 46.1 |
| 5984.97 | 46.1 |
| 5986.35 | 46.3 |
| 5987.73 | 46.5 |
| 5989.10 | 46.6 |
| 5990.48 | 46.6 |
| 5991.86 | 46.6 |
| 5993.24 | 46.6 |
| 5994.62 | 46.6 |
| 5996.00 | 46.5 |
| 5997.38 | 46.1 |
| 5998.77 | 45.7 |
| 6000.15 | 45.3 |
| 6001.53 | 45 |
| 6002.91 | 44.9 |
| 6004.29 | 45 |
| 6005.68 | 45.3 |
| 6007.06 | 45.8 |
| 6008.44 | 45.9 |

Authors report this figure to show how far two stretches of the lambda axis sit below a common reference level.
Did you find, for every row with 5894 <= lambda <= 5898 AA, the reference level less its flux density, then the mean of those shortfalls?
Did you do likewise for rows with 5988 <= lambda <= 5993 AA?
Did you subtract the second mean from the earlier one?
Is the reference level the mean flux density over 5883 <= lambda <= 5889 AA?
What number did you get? 9.8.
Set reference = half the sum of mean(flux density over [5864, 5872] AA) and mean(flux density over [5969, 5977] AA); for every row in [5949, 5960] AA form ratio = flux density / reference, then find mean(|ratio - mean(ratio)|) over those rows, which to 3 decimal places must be 0.012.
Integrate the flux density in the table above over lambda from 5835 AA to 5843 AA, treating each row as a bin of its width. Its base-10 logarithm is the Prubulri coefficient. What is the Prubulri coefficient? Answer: 2.59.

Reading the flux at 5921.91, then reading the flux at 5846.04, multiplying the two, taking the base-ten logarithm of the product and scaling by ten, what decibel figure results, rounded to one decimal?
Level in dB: 33.3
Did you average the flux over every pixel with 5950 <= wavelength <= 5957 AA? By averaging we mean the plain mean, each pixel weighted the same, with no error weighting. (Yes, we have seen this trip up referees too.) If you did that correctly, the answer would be 44.5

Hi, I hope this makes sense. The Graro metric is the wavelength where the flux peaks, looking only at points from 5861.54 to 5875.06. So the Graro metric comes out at 5874.38 AA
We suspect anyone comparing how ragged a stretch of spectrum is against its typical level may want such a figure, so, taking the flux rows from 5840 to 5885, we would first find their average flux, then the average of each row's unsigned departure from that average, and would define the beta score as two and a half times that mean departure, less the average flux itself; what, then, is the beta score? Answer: -42.5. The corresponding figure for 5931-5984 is -43.9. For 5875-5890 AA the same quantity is -35.9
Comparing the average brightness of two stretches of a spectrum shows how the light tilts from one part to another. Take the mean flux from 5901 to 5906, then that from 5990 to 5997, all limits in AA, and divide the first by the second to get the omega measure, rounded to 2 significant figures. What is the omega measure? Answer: 0.91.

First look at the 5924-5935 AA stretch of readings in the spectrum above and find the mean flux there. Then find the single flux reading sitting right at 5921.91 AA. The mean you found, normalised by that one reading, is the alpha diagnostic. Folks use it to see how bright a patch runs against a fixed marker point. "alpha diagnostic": 1.00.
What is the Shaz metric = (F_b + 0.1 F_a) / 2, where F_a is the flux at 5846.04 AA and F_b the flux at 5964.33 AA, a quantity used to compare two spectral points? 25.4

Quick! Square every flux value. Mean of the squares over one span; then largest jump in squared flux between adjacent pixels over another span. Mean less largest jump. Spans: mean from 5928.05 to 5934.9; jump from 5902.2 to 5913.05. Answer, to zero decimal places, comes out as 1957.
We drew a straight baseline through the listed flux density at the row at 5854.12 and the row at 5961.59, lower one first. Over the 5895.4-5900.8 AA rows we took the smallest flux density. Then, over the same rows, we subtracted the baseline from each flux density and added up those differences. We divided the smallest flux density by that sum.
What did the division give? -1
